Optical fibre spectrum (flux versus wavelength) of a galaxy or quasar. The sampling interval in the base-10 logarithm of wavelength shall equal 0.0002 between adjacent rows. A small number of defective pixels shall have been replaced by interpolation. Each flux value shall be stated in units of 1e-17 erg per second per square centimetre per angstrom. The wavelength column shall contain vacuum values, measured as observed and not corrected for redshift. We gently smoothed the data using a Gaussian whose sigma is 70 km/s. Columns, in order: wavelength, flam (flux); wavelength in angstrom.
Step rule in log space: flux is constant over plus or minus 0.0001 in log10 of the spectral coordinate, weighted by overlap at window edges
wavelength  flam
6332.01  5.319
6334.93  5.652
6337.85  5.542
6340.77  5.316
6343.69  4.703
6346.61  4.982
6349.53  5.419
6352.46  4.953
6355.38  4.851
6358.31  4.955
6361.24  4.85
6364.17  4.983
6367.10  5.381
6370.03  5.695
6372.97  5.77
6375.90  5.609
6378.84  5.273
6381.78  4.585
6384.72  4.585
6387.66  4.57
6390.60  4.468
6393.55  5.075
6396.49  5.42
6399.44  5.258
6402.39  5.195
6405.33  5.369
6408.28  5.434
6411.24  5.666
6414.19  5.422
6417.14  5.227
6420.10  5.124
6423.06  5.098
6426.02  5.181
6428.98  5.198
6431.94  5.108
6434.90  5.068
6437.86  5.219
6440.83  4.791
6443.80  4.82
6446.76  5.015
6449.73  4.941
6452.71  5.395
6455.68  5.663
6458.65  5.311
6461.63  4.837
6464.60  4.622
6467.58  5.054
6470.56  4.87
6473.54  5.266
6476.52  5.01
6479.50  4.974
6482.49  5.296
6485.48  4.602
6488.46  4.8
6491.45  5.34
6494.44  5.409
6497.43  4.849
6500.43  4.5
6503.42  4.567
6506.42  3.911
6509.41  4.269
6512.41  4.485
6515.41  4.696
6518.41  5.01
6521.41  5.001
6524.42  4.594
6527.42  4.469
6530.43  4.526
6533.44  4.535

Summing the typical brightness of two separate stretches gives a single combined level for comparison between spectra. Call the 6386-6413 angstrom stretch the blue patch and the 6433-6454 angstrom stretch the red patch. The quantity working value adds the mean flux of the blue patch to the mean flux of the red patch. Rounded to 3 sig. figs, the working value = 10.2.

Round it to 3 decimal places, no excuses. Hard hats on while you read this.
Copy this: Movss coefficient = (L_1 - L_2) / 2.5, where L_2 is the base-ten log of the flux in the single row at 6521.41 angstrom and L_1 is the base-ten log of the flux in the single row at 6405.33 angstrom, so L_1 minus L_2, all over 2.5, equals 0.012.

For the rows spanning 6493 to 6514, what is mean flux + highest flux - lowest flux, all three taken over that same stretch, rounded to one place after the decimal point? 6.1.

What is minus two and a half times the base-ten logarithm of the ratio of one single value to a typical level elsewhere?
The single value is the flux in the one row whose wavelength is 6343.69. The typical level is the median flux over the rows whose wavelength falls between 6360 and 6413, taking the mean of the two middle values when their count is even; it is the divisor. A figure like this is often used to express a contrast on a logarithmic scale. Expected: 0.12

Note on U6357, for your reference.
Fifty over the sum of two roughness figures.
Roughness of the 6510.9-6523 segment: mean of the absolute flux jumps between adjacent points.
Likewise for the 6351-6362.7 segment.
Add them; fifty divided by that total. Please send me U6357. 178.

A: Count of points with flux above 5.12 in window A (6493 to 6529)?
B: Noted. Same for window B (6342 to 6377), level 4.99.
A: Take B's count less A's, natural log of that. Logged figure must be 1.4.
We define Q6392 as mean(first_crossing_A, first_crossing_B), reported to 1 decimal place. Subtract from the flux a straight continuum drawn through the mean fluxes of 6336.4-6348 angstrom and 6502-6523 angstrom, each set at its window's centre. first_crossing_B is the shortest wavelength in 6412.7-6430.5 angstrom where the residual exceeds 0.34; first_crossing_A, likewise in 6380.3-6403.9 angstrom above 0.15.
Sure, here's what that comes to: 6405.3 angstrom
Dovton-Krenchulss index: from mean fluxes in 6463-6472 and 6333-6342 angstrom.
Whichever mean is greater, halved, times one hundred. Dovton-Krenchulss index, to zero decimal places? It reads 275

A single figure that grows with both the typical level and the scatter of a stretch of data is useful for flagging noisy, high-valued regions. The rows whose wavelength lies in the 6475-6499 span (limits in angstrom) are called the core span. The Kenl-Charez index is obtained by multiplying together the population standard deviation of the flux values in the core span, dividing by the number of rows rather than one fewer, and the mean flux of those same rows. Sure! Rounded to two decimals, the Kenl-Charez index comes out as 1.36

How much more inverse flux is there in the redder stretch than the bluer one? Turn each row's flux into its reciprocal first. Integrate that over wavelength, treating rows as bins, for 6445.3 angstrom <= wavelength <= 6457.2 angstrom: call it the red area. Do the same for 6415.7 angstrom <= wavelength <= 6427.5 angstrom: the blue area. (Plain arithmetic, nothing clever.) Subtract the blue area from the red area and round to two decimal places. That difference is -0.02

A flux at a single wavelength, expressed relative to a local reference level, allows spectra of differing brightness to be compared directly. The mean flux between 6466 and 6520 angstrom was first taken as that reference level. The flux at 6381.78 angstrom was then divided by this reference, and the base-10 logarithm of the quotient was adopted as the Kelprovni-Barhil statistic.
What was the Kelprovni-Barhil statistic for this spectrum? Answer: -0.02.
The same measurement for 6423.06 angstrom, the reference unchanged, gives 0.02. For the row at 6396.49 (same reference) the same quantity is 0.05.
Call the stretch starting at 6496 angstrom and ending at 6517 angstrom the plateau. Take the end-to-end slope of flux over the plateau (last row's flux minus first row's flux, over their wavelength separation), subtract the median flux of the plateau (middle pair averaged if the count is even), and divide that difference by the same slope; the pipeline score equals 530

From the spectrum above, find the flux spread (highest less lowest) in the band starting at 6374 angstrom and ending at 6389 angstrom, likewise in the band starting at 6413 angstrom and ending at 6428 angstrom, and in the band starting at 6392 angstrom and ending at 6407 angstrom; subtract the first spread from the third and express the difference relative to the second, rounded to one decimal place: -2.1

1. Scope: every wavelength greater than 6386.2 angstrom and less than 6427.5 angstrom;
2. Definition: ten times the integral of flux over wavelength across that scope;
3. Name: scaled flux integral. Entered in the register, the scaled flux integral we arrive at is 2139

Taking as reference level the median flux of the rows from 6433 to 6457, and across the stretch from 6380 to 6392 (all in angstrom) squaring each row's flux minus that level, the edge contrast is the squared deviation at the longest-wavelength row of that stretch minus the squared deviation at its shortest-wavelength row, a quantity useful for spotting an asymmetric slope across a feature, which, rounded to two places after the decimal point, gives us 0.12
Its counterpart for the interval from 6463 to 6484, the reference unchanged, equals -0.11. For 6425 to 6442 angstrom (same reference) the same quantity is 0.04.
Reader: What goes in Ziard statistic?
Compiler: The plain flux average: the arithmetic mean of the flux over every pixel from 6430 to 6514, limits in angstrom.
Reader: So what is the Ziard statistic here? 4.93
